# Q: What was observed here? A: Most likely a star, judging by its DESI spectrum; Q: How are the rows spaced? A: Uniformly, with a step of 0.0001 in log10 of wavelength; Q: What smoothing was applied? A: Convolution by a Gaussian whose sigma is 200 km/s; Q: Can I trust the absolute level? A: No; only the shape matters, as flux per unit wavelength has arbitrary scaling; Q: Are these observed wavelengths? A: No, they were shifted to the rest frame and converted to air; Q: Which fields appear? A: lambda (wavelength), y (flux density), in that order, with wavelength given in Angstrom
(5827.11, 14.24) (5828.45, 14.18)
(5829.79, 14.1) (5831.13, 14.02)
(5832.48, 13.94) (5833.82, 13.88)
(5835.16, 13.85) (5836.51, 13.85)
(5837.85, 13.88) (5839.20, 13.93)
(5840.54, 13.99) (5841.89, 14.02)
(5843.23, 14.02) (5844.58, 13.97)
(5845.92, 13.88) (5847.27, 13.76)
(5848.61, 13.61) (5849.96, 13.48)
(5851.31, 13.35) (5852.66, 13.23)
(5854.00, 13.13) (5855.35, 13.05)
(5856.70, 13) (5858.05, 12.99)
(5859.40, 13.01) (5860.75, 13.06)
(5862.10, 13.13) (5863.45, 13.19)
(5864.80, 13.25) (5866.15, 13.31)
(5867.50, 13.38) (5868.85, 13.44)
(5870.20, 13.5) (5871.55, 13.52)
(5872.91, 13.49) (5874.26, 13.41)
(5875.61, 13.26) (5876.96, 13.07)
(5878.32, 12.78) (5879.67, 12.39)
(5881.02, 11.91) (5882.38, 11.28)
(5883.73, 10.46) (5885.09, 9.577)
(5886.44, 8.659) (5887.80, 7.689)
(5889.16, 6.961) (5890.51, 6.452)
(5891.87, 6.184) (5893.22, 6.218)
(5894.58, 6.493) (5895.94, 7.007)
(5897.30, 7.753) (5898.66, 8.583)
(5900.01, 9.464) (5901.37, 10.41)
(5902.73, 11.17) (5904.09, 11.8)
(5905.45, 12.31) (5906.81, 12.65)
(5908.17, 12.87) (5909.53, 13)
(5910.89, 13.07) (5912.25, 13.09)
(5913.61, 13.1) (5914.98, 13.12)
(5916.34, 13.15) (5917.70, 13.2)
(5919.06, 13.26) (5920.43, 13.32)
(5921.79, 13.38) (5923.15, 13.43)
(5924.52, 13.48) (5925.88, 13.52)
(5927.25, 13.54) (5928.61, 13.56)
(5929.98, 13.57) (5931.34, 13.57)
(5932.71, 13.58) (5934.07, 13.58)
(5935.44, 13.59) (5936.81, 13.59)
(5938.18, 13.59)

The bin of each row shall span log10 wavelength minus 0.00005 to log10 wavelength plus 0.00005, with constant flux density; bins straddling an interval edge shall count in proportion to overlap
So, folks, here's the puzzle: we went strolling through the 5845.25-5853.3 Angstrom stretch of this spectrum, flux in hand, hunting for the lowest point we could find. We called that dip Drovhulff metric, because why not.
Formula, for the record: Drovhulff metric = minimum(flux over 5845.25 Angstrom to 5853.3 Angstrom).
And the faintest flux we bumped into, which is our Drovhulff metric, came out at 13.23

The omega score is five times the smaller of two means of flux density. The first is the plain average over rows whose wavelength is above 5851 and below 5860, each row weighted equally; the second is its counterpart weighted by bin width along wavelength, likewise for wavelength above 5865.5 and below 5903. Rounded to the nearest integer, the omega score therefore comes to 52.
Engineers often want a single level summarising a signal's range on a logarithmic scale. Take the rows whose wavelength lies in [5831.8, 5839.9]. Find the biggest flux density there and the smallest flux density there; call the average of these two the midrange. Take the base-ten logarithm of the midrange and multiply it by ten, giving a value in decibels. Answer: 11.4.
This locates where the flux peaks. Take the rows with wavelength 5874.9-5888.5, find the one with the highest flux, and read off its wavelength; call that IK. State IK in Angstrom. 5875.61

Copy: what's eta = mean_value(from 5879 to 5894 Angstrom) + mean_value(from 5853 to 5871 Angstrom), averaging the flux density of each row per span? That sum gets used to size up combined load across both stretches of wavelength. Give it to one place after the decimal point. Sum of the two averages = 22.1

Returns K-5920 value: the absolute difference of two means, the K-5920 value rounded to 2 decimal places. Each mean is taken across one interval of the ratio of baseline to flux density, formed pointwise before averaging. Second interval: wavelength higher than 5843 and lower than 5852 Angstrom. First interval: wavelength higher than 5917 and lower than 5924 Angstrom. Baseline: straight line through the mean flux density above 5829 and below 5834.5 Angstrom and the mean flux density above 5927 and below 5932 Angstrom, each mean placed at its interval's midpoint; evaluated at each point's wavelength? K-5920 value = 0.01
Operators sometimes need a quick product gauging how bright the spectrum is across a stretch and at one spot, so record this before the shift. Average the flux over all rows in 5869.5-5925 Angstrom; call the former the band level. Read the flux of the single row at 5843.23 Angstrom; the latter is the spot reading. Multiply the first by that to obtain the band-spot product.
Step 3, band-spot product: 157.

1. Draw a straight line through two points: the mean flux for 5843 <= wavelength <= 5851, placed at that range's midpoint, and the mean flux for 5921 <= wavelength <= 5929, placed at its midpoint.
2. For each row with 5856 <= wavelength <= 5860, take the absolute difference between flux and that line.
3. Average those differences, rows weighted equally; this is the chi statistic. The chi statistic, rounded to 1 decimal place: 0.7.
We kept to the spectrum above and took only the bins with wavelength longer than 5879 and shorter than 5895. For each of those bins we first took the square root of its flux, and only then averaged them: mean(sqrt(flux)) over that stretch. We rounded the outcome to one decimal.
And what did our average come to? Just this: 2.9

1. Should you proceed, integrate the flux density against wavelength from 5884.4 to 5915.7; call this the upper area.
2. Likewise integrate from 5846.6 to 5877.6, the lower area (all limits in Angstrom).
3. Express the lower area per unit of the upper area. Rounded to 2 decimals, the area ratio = 1.33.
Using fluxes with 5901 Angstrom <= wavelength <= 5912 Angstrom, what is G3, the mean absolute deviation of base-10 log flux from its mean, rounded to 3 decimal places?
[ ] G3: 0.028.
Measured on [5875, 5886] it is 0.040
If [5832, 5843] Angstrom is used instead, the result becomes 0.002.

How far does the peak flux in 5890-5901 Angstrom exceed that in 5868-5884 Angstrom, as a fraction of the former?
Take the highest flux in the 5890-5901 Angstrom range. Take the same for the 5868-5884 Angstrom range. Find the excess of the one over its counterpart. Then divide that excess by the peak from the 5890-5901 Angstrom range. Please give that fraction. -0.43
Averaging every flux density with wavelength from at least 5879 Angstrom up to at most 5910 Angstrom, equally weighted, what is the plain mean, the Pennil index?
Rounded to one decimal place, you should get 9.6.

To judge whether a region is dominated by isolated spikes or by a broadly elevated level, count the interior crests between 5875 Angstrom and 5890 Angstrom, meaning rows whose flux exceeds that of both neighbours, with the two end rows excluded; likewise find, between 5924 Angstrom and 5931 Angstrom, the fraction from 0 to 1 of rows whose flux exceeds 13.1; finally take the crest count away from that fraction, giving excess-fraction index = 1.0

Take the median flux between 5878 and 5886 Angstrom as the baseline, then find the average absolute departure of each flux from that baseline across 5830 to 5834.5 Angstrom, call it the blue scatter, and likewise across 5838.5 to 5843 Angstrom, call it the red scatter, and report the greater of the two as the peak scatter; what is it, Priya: 2.39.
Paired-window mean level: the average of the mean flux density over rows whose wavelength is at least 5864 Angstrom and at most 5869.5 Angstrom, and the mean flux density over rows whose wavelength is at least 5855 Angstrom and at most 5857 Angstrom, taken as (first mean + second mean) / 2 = 13.2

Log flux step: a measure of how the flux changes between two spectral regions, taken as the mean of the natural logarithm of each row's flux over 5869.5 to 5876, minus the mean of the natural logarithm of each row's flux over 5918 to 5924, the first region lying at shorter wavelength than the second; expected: 0.01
